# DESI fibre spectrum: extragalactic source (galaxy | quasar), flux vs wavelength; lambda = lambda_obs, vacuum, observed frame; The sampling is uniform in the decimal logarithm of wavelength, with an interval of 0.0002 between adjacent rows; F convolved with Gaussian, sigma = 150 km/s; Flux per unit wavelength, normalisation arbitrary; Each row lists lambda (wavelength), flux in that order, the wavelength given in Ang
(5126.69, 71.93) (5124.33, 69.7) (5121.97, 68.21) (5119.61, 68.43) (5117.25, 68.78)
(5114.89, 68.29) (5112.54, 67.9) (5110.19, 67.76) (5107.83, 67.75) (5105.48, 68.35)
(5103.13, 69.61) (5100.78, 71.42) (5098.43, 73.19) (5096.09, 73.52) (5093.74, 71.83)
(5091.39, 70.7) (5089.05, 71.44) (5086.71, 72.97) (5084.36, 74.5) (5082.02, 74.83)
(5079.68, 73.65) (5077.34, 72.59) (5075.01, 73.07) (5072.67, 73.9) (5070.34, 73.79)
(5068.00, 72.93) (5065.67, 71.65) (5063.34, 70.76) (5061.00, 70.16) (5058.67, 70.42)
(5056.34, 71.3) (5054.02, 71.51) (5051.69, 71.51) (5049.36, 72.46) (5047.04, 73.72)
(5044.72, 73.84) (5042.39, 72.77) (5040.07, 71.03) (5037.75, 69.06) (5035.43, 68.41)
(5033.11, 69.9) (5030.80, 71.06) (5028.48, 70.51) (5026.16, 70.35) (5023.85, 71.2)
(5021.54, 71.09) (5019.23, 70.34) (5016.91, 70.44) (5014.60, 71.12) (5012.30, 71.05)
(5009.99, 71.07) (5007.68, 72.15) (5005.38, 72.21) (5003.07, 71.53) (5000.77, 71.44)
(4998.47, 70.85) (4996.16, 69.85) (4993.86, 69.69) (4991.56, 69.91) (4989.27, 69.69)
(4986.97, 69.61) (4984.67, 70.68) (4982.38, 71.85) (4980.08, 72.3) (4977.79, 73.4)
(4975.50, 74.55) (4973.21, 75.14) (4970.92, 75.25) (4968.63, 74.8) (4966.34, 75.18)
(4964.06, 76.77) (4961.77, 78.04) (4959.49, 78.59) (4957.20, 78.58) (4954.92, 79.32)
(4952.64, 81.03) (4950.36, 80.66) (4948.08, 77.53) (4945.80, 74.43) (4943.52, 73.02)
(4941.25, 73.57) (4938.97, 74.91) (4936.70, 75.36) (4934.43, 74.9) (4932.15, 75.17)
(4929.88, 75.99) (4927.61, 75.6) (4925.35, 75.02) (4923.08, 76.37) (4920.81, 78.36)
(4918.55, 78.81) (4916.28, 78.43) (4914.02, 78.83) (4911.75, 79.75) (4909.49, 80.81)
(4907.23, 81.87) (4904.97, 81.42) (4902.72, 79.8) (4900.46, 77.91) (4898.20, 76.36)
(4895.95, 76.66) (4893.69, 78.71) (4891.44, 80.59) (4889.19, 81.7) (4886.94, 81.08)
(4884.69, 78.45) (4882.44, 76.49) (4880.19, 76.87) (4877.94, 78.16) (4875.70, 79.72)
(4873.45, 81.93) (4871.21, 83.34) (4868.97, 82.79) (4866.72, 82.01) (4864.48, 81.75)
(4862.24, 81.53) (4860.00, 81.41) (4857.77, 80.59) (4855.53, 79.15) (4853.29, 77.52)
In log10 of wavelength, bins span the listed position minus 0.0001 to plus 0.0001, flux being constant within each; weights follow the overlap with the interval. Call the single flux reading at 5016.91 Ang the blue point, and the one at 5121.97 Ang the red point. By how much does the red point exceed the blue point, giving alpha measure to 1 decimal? -2.2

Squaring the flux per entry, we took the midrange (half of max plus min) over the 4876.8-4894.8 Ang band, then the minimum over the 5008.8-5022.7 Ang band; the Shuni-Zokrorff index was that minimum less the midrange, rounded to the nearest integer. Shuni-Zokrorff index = -1315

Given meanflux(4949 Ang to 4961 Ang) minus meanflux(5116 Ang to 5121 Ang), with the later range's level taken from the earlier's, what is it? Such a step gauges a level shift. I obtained 11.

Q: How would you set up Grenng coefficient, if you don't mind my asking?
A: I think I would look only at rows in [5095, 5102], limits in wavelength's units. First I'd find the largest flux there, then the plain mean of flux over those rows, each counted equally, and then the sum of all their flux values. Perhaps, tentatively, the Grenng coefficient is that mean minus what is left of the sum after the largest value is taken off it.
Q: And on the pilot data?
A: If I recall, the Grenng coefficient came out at -71.9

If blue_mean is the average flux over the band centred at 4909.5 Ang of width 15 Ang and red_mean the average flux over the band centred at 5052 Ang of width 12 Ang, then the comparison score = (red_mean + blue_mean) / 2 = 76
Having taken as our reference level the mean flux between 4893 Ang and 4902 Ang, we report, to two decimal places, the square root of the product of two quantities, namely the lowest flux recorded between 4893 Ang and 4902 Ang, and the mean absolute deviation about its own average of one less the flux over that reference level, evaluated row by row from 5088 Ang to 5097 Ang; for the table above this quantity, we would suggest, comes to 0.90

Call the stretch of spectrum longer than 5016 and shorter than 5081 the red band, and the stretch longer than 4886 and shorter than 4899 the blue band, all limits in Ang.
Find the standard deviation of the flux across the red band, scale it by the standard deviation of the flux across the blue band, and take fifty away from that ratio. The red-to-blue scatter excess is -49.3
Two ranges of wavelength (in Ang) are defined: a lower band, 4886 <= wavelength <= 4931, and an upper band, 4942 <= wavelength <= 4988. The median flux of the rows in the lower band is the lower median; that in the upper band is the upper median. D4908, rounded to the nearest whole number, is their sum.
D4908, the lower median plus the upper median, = 154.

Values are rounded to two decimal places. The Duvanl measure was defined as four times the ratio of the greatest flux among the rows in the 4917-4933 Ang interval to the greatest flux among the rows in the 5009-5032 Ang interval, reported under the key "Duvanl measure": 4.43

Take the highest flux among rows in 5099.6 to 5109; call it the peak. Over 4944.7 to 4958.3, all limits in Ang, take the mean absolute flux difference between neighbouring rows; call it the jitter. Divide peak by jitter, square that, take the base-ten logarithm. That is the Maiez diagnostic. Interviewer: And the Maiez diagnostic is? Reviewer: 3.2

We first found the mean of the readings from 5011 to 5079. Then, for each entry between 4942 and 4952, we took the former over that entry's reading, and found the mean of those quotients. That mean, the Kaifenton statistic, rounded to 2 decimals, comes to 0.94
